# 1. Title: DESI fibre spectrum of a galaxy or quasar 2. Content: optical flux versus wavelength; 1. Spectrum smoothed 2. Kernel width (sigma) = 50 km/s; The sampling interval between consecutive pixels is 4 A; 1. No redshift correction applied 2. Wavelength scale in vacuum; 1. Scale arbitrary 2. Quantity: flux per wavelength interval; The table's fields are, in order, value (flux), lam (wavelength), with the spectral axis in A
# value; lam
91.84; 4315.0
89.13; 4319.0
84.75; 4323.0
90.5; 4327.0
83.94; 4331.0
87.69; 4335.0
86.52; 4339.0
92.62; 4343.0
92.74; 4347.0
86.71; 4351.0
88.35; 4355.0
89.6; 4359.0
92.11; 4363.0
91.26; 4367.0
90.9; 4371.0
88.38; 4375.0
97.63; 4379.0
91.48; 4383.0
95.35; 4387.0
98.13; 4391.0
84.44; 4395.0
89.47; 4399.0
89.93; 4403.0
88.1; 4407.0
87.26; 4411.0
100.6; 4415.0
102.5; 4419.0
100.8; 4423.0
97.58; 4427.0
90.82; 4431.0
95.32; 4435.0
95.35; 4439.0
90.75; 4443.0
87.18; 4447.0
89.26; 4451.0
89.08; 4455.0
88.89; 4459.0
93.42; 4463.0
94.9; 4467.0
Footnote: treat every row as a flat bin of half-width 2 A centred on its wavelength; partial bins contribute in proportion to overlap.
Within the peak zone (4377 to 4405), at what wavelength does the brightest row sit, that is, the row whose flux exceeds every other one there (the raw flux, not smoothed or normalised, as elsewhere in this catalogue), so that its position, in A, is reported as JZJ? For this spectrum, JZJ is 4391.0 A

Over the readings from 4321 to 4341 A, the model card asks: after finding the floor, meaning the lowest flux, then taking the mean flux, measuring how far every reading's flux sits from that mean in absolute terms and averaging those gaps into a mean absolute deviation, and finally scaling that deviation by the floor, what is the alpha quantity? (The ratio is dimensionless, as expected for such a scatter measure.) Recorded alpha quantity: 0.023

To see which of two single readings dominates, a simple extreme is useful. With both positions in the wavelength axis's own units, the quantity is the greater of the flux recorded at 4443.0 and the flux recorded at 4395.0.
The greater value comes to 91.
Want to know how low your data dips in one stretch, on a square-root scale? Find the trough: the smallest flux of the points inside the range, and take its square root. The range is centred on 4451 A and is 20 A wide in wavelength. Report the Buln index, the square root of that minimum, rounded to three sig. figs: 9.34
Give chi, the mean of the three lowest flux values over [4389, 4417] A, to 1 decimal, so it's 86.6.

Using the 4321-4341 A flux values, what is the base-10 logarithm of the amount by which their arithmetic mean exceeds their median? -0.8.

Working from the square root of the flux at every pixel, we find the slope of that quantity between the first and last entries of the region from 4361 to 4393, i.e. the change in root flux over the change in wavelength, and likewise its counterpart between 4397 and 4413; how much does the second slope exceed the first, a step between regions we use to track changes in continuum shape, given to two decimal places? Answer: -0.02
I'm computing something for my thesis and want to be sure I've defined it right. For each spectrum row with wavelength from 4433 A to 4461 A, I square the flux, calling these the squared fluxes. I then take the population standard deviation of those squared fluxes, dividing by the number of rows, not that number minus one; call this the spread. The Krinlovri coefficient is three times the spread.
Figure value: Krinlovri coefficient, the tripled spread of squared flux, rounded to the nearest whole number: 1655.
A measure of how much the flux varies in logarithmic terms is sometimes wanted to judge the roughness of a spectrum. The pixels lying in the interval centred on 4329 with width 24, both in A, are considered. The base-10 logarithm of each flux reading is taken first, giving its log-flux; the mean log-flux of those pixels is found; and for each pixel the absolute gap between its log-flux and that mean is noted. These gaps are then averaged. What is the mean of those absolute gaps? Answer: 0.010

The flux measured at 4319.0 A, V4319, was 89.13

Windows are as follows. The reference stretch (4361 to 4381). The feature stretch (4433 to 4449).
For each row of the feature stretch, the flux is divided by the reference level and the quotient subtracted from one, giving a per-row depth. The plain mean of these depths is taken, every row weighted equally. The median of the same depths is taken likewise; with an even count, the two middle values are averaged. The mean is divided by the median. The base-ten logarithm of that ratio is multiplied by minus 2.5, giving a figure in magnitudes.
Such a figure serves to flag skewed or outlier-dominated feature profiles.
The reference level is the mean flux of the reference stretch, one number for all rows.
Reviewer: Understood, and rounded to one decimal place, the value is 2.5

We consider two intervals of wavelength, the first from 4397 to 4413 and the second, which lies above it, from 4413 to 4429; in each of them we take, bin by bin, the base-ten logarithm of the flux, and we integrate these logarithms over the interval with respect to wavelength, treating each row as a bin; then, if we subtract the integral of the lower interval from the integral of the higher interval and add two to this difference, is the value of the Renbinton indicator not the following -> 2.9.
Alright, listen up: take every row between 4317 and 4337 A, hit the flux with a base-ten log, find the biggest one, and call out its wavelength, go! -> 4327.0 A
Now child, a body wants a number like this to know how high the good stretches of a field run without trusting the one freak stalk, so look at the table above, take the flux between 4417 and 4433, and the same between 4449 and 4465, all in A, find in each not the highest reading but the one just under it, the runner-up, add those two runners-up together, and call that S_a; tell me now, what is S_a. 190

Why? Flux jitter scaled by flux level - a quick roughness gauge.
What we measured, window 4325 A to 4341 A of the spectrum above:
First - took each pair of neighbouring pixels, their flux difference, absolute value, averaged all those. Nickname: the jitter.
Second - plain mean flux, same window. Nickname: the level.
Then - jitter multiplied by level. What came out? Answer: 334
